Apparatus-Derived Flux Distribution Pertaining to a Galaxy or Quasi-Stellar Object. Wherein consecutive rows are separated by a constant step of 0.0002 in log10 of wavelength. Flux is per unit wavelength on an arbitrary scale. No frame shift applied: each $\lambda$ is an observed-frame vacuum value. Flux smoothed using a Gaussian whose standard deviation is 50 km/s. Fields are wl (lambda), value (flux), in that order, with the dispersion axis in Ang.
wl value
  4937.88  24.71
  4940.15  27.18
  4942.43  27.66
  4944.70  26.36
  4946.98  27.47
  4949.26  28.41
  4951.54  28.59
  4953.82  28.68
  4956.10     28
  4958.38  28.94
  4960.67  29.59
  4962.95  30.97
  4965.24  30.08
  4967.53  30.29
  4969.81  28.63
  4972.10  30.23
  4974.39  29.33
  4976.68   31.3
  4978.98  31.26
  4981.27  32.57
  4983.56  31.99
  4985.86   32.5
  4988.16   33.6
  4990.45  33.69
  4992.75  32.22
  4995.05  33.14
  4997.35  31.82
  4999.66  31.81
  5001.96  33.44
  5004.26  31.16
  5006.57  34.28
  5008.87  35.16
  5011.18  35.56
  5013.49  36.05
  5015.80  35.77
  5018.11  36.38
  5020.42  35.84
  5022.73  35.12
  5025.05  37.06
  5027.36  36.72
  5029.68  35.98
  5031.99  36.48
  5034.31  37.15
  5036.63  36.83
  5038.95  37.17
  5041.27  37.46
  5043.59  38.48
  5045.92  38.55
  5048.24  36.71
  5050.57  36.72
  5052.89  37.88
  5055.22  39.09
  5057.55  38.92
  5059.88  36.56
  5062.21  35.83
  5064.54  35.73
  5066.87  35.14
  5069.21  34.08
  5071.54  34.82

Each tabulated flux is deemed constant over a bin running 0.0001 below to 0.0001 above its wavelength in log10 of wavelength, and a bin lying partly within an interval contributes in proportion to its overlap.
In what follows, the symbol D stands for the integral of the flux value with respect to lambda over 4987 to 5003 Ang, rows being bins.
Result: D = 525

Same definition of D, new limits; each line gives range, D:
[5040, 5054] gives 527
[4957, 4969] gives 359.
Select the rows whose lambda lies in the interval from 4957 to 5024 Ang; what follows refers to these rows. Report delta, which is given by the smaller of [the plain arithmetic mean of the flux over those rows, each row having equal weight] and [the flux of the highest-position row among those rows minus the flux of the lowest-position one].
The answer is 6.2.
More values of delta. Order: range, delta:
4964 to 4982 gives 2.5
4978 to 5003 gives 2.2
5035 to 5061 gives -0.3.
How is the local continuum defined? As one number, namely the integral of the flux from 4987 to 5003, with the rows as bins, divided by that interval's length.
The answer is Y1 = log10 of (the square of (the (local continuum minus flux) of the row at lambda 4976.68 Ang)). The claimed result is 0.4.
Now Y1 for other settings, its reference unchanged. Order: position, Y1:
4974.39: 1.1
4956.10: 1.4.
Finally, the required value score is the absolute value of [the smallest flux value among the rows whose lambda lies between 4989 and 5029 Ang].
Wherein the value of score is 31.2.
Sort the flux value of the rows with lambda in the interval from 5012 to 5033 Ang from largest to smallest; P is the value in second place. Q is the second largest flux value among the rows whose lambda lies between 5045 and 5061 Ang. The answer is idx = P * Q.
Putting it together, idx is 1429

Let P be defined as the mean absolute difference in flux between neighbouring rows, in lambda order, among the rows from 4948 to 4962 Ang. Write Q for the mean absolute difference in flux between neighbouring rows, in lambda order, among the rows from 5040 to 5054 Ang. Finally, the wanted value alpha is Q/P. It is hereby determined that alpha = 1.61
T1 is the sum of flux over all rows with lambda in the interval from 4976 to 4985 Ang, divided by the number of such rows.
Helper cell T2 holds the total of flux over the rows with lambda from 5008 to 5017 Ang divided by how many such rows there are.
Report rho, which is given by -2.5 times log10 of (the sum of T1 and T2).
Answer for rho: -4.57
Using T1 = 32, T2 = 35.6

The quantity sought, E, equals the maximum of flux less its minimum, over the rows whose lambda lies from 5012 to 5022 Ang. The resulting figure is 1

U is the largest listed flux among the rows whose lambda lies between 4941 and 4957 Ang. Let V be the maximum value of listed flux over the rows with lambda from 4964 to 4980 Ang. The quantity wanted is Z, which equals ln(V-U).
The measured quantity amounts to 1.0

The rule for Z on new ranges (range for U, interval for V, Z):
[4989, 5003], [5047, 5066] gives 1.7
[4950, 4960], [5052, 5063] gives 2.3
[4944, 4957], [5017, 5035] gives 2.1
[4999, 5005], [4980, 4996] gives -1.4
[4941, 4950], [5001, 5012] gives 2.0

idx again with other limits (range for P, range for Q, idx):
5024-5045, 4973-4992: 1259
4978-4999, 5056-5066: 1228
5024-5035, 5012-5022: 1336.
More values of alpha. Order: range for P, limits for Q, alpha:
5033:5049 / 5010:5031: 1.09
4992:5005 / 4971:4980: 0.79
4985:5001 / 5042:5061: 1.19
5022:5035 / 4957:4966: 1.16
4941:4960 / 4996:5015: 1.68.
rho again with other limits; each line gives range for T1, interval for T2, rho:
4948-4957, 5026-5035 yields -4.53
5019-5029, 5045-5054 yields -4.67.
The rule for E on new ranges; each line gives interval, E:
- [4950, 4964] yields 3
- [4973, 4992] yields 4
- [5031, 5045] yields 2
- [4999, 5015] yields 5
